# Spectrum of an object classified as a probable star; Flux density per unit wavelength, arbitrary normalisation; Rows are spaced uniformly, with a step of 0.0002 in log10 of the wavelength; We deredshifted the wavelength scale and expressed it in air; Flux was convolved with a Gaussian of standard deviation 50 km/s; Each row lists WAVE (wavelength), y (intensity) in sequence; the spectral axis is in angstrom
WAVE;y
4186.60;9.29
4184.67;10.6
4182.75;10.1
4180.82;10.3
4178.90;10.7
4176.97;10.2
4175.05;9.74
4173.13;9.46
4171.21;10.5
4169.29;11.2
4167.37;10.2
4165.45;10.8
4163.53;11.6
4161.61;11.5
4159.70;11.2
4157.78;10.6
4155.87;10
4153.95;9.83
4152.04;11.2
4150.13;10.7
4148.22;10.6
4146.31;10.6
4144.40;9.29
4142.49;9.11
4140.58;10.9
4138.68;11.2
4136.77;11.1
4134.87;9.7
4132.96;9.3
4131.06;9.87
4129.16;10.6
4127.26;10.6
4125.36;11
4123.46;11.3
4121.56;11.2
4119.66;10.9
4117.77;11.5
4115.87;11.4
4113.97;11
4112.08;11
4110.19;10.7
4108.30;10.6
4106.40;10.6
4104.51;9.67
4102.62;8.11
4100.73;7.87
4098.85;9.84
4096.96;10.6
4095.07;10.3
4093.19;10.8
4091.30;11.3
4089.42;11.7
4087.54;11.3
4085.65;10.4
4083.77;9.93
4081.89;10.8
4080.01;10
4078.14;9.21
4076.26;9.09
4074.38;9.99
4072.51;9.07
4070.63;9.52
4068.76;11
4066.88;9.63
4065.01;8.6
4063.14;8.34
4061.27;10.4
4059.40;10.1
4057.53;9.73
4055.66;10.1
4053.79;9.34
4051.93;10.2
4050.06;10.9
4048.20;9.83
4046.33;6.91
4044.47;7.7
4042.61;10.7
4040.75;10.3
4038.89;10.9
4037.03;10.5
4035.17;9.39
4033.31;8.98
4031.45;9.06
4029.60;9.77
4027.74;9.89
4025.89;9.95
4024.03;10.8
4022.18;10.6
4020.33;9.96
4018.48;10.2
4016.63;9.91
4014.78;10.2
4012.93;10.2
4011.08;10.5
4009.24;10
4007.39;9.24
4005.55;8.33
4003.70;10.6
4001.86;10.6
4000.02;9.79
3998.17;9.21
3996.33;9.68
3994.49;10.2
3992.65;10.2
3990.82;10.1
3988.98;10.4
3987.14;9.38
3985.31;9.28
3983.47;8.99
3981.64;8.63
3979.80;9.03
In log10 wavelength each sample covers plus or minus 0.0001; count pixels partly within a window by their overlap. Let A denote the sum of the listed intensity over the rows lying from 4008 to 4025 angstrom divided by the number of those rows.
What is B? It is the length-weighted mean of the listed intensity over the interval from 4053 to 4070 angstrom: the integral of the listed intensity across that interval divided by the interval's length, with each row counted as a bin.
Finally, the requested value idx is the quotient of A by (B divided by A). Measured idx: 10.9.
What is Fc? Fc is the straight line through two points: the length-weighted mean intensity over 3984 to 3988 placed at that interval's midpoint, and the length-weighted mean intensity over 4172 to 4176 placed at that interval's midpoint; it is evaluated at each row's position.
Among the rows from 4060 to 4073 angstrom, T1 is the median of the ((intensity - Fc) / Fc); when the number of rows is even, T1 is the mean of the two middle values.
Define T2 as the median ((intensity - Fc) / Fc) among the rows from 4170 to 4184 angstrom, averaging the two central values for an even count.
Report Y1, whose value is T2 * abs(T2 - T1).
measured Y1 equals 0.003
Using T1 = 0.01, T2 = 0.06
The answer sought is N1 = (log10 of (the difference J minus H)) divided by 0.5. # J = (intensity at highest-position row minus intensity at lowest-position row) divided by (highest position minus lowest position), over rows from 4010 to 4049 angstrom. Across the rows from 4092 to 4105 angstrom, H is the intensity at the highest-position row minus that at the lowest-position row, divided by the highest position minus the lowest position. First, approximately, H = -0.10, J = -0.018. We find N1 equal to -2.2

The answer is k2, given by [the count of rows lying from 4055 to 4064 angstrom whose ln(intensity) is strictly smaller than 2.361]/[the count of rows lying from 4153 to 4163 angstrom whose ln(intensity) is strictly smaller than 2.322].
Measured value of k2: 2.5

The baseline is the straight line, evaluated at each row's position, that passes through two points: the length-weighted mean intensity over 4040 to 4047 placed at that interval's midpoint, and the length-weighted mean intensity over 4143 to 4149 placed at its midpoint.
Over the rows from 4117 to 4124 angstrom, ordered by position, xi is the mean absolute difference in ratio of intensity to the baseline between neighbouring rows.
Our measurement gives 0.033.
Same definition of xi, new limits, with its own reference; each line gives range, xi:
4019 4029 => 0.050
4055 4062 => 0.037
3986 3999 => 0.049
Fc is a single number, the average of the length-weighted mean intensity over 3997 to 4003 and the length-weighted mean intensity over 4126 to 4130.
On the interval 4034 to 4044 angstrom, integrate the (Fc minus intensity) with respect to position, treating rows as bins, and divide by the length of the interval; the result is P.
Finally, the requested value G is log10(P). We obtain -1.2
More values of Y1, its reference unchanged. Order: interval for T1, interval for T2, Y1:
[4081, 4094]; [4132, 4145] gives 0.002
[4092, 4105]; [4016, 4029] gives 0.002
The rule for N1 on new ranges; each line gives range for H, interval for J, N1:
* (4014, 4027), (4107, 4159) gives -3.3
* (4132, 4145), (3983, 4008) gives -3.9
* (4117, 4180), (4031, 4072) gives -3.2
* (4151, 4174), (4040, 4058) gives -2.6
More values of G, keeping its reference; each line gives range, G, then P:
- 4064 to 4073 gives -0.2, 0.7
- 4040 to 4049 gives 0.1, 1.2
